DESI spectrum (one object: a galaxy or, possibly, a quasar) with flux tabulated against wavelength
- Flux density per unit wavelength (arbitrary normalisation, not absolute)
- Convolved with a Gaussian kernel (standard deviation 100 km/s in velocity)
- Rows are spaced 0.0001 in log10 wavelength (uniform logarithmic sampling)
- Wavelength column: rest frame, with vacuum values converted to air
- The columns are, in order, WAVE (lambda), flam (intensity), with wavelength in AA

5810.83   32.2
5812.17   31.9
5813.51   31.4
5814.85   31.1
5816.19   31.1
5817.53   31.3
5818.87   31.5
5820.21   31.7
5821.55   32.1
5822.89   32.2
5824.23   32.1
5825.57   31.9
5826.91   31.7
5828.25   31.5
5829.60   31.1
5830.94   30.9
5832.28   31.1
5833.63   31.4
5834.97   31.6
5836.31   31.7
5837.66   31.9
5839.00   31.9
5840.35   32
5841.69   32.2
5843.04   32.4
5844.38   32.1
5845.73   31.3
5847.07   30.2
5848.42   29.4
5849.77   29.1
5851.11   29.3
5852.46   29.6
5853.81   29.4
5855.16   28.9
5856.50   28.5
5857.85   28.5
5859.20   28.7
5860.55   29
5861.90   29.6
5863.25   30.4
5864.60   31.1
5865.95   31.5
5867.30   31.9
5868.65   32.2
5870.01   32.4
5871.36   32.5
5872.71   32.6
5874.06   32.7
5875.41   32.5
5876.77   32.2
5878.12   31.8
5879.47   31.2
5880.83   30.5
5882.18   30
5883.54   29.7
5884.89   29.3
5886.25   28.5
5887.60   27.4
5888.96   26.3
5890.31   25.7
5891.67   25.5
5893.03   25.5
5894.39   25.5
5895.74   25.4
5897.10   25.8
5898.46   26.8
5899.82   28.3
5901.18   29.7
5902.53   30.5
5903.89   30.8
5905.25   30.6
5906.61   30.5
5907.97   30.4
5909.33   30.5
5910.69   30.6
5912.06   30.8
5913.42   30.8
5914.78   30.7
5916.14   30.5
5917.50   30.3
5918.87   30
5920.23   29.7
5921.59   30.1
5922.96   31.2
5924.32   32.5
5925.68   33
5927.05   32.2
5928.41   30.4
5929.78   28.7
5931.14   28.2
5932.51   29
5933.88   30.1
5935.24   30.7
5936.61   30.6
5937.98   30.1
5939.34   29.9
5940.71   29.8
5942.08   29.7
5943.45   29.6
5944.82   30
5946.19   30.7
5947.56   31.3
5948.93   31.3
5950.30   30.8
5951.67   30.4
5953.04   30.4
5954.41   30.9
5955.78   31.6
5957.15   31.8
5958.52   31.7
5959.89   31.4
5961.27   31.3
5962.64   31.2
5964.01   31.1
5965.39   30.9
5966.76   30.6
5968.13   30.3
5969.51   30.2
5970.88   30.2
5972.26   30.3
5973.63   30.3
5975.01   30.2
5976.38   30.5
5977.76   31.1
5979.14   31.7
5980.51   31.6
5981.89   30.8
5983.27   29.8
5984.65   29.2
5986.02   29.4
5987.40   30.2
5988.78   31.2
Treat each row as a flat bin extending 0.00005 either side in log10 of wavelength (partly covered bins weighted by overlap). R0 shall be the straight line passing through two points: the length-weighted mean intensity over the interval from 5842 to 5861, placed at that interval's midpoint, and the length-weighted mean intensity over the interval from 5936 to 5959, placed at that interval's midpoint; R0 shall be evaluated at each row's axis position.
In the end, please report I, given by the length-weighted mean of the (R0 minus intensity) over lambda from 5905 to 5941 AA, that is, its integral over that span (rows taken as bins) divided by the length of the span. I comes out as 0.0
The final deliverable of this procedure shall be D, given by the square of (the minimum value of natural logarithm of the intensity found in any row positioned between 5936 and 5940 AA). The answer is 11.5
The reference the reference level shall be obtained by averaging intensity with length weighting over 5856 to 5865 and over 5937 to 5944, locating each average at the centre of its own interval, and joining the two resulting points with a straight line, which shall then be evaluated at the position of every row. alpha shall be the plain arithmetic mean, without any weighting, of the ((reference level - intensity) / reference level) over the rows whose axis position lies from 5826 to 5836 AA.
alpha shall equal -0.074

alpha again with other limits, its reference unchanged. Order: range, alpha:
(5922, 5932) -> -0.038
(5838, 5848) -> -0.085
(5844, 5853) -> -0.029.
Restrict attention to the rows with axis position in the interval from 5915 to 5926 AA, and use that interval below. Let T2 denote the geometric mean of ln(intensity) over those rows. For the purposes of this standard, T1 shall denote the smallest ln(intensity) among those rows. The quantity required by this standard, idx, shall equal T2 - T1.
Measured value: 0.04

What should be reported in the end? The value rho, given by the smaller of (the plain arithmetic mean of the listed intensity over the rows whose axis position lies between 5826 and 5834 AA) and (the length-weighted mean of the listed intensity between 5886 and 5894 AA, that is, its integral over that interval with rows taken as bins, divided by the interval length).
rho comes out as 26.3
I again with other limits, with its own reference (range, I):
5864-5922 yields 0.4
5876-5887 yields -0.3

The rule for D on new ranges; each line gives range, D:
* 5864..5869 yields 11.8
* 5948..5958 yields 11.7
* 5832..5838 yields 11.8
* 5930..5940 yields 11.2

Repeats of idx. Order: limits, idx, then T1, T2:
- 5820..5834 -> 0.02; 3.43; 3.45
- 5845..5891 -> 0.16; 3.25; 3.40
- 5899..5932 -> 0.08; 3.34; 3.42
